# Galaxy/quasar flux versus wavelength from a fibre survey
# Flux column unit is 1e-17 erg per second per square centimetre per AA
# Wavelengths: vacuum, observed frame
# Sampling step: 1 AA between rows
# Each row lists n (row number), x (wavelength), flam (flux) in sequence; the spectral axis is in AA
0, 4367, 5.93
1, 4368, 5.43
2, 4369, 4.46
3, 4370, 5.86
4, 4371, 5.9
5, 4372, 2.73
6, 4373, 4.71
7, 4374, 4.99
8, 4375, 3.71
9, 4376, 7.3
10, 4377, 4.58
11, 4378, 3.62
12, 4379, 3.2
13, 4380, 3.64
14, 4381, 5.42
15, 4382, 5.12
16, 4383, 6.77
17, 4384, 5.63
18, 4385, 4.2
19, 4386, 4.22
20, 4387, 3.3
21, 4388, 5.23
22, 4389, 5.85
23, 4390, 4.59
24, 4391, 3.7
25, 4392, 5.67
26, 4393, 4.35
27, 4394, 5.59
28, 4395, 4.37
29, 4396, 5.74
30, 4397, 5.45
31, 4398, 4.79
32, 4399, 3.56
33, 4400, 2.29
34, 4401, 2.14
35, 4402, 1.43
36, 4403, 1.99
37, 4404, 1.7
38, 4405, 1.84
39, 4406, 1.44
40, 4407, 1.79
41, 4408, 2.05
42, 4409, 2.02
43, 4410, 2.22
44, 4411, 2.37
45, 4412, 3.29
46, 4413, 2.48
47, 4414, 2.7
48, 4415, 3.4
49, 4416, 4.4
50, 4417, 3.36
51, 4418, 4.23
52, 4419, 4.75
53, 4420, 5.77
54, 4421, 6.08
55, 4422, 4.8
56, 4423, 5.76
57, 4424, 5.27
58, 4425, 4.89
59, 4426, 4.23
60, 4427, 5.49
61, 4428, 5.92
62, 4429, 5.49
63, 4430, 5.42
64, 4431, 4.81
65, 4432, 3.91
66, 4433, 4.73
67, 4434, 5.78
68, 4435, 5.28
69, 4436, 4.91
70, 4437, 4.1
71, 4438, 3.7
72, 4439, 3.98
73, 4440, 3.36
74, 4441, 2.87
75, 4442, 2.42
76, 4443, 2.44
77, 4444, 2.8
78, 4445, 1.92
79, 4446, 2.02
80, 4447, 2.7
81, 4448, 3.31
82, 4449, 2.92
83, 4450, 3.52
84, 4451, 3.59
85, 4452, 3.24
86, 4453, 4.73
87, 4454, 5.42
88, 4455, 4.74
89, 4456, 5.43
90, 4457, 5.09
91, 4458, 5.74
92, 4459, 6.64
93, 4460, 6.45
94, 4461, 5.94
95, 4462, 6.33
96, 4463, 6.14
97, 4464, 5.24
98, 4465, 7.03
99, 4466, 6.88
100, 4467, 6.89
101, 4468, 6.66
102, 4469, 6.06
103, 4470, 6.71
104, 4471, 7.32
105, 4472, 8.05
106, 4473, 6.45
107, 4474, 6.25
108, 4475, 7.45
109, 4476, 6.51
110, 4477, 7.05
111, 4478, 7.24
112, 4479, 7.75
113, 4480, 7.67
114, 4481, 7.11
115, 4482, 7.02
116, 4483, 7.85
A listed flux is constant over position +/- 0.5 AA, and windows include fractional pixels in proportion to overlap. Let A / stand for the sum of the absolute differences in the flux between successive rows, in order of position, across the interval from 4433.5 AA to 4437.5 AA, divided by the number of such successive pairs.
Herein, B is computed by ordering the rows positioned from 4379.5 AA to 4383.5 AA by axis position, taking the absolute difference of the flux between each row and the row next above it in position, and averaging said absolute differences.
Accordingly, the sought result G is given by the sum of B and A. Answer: 1.80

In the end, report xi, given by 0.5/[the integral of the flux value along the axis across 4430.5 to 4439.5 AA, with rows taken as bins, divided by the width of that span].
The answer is 0.109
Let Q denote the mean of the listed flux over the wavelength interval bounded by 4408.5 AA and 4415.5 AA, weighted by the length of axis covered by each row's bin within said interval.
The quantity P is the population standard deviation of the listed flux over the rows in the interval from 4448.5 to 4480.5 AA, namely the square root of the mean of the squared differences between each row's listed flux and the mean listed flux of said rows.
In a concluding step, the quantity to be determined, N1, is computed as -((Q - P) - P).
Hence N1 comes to 0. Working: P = 1.32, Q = 2.6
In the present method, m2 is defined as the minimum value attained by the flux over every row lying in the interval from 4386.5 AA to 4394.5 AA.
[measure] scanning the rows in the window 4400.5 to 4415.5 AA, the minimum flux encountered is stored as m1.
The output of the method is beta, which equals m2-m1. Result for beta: 2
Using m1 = 1.43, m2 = 3.3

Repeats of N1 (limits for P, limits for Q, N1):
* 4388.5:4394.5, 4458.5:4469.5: -5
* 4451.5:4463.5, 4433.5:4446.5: -2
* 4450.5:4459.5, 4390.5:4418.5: -1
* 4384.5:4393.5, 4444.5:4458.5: -2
